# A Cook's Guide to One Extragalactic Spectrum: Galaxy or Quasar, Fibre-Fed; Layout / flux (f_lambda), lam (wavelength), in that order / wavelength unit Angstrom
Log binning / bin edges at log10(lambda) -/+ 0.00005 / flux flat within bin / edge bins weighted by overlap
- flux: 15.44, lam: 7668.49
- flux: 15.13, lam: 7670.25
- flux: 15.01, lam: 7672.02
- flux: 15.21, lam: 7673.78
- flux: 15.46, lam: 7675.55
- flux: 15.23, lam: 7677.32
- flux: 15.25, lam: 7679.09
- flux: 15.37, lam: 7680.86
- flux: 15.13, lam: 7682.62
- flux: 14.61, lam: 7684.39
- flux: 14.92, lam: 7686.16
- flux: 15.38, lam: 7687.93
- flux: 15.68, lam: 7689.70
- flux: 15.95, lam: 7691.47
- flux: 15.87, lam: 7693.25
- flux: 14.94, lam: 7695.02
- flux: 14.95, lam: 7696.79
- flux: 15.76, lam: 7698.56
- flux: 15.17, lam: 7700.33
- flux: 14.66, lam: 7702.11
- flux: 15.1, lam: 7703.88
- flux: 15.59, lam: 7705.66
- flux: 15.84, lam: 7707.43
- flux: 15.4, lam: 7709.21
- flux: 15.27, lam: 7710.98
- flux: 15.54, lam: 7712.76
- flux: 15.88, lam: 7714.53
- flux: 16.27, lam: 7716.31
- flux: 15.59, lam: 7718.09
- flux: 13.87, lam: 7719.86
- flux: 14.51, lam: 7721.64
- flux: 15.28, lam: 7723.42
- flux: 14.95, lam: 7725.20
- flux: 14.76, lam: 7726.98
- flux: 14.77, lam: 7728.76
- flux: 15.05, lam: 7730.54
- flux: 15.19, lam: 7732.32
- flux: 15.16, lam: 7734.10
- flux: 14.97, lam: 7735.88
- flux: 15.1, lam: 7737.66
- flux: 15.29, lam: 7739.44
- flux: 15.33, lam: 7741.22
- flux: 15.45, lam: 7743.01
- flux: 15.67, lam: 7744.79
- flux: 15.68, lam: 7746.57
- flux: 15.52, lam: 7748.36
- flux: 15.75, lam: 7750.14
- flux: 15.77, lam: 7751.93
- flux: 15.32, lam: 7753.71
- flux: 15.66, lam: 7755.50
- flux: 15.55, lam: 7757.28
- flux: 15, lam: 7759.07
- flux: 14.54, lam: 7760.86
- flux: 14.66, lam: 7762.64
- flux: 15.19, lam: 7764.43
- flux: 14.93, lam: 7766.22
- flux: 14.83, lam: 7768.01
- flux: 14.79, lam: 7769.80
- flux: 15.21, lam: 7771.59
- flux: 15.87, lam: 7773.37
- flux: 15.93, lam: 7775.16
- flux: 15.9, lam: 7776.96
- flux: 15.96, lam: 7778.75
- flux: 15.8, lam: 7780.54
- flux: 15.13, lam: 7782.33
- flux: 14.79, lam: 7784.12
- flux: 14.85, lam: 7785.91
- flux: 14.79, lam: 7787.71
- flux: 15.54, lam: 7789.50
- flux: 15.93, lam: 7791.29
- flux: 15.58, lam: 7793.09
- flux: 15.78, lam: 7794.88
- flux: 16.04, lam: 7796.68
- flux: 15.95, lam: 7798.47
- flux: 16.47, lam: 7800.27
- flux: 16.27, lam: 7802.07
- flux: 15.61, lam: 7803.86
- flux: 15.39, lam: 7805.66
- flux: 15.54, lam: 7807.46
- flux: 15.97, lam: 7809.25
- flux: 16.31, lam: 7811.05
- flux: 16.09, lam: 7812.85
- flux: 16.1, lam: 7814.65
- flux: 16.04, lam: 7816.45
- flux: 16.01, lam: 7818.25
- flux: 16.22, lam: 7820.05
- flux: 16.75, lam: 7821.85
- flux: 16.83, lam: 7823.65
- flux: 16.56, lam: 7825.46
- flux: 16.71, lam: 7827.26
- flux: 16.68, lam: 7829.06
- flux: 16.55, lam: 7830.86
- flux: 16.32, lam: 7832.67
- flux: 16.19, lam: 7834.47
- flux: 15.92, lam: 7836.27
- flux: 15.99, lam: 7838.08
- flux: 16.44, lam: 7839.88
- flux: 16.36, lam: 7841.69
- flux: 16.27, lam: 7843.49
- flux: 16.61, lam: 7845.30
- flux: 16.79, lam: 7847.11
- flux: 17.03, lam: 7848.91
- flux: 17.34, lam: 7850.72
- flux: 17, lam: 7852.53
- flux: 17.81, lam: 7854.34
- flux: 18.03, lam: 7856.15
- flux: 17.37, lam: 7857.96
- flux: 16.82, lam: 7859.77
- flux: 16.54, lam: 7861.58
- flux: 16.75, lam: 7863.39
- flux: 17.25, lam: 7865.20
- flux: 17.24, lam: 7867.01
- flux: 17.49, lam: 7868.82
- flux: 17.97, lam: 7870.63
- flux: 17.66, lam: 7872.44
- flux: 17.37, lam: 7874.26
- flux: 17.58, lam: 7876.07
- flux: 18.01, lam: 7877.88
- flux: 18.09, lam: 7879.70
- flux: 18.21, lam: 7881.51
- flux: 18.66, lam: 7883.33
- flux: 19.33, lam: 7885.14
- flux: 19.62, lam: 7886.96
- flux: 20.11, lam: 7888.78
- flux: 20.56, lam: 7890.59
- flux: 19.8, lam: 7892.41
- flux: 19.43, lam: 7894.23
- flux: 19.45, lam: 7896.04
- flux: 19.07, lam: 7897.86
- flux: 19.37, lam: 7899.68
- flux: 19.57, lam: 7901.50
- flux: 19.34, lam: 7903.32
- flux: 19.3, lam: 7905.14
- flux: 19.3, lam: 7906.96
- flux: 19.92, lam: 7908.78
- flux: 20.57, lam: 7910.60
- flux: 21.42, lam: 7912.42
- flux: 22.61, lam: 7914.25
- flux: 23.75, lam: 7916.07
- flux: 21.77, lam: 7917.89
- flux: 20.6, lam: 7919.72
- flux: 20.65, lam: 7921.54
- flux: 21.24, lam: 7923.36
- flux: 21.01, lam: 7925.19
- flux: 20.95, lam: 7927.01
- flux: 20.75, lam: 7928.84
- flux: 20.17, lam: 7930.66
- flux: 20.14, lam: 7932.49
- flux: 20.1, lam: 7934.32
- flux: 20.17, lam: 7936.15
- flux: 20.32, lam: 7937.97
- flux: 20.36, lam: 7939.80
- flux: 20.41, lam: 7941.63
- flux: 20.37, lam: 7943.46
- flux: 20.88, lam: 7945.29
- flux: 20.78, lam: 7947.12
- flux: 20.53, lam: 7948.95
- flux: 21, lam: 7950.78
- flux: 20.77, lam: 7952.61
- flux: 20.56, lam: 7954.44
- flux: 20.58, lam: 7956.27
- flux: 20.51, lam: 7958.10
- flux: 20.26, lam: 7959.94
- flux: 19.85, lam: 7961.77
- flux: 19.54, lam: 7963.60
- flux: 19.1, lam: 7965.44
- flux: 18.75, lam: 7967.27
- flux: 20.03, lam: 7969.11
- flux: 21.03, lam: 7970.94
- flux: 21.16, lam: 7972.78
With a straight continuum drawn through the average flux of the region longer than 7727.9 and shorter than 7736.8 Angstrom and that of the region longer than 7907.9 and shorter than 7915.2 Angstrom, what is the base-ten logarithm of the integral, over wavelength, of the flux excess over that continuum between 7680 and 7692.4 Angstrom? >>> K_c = 1.4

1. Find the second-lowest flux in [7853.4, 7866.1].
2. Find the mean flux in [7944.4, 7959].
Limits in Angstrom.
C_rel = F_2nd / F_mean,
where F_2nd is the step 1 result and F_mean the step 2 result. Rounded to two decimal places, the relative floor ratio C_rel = 0.81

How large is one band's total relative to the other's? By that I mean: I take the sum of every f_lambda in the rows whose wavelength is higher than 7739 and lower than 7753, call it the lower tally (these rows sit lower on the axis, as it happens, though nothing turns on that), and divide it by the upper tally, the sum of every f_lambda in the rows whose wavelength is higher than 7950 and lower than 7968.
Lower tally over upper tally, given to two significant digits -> 0.62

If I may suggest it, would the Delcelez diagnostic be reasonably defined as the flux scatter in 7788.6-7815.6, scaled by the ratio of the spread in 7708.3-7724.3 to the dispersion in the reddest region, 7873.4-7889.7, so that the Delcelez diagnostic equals 0.24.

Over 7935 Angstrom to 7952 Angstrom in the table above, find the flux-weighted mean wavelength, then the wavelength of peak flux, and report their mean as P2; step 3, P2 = 7947.1 Angstrom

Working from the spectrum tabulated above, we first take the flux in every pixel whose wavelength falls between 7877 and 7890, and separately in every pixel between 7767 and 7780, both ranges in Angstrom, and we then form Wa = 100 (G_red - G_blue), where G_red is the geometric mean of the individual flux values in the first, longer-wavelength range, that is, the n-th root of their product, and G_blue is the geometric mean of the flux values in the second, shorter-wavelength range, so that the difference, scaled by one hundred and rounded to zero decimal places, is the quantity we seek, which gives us 336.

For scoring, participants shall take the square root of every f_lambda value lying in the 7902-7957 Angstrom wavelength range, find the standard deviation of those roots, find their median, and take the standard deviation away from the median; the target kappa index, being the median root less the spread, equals 4.4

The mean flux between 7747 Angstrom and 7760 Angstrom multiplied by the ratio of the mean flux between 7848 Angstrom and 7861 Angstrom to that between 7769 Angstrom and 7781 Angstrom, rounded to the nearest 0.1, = 17.2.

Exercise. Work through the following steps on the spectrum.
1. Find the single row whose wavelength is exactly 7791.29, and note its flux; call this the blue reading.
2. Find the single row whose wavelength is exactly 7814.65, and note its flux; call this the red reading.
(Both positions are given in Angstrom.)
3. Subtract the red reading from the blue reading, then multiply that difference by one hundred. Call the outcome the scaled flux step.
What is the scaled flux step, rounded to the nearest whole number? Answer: -17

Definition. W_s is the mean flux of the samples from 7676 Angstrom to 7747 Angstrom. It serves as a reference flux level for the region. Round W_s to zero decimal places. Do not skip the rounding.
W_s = 15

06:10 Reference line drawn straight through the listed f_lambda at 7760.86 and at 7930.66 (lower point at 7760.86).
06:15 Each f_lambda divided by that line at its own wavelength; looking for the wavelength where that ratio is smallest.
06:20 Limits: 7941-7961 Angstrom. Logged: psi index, 7959.94 Angstrom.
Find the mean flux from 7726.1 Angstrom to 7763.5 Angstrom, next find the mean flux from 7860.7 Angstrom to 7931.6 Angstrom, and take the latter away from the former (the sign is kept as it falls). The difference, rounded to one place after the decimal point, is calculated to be -4.2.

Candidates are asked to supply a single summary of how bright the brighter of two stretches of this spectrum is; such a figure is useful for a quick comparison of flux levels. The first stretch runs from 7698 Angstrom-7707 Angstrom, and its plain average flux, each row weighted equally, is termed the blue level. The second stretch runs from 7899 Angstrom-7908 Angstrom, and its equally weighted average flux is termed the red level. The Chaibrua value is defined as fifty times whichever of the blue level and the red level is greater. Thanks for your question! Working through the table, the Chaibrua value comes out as 969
